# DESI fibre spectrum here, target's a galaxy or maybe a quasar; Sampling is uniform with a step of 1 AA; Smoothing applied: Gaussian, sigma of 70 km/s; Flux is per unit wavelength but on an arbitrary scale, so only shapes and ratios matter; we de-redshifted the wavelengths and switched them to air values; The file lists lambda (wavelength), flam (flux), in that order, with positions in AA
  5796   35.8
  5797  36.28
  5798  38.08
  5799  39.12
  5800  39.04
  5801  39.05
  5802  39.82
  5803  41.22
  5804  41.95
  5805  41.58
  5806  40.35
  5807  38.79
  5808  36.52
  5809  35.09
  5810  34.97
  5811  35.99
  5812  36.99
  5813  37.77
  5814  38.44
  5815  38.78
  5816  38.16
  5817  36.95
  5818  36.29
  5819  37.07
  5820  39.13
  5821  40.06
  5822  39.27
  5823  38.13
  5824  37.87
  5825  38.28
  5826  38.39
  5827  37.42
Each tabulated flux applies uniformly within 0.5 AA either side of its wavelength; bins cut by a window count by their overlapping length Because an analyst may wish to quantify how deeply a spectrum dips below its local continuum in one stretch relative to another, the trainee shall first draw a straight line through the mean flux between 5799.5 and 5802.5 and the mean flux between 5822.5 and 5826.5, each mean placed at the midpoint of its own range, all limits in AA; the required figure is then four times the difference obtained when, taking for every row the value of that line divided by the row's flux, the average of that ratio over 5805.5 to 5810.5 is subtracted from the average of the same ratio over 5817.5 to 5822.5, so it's -0.20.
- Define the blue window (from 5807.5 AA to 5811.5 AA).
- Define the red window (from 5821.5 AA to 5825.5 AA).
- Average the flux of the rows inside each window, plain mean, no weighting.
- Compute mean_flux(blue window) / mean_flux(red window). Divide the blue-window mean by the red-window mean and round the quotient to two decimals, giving 0.93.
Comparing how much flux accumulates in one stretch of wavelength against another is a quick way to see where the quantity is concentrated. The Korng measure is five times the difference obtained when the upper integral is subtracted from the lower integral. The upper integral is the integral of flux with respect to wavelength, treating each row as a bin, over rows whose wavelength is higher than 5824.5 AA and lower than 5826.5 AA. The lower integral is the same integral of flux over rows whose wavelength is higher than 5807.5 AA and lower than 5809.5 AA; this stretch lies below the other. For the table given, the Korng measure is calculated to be -25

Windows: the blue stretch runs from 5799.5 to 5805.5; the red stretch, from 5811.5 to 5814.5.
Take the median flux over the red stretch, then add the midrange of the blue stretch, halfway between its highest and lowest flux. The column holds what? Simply 78.3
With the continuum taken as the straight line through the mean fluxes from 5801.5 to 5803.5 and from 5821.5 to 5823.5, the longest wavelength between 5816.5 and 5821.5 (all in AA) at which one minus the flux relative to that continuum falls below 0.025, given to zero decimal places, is 5821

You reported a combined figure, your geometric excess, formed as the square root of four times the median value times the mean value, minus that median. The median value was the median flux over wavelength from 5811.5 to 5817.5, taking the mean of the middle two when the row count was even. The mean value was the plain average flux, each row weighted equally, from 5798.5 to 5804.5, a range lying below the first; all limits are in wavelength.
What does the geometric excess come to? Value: 40.0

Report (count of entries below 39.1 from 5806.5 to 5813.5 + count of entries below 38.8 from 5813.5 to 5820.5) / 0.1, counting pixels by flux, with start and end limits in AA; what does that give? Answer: 130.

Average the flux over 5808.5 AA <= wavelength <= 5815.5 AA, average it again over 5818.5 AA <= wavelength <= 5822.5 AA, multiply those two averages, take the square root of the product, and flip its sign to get -37.9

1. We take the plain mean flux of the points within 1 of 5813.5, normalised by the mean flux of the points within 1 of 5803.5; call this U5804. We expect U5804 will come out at 0.92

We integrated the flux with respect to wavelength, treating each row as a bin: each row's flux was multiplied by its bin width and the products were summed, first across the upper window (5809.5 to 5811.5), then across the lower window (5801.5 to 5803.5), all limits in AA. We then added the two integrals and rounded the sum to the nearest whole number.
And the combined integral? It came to 152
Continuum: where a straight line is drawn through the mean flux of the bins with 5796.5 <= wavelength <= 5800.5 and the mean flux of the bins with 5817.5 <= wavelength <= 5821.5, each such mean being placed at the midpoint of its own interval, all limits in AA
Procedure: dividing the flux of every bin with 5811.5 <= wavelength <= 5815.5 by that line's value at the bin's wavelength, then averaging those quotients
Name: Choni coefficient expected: 1.00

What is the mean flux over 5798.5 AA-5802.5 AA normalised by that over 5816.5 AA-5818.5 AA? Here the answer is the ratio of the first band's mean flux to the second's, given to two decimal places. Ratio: 1.07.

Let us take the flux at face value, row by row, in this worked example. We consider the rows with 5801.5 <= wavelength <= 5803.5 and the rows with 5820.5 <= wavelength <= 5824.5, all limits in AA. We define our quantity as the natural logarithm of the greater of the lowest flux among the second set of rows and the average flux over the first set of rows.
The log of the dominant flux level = 3.70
